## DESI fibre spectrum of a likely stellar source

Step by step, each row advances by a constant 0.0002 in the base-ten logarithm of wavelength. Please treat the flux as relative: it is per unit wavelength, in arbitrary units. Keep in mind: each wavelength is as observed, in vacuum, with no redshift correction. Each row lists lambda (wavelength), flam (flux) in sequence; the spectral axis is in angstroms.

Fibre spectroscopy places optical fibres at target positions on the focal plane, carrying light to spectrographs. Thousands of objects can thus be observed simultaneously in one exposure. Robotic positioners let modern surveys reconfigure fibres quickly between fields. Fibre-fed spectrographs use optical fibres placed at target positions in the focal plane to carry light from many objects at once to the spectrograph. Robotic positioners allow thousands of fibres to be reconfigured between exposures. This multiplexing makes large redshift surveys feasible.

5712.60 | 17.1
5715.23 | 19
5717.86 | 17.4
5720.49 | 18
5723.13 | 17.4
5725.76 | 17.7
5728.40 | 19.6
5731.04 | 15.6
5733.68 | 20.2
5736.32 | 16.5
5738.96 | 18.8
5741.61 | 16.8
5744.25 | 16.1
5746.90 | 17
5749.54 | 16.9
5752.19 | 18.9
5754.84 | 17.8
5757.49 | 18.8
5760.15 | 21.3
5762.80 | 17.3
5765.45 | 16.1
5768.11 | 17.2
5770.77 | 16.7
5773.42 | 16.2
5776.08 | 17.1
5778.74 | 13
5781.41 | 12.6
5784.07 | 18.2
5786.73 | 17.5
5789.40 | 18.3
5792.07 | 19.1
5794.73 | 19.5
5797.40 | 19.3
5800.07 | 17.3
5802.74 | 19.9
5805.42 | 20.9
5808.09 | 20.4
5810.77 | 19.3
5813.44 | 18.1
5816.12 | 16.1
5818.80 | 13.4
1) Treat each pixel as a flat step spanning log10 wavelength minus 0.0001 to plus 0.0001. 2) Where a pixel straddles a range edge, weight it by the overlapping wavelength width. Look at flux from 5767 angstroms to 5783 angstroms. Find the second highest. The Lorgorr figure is 17.1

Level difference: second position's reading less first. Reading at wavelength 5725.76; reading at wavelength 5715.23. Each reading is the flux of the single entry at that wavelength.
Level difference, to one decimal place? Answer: 1.3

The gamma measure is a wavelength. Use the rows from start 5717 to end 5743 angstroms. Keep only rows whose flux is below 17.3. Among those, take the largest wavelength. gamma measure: 5741.61 angstroms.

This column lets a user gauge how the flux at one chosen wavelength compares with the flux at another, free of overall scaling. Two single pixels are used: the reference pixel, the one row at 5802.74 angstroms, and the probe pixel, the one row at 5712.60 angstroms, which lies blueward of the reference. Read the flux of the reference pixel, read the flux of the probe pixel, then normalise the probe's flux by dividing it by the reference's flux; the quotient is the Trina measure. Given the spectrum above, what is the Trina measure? 0.86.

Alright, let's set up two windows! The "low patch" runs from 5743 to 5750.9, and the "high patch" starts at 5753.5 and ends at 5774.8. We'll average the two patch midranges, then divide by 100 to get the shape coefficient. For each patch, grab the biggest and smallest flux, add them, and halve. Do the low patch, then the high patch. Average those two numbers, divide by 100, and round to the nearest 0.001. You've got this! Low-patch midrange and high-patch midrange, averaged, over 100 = 0.176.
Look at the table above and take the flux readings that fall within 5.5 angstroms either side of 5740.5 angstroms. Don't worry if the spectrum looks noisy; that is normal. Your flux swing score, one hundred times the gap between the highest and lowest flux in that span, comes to 270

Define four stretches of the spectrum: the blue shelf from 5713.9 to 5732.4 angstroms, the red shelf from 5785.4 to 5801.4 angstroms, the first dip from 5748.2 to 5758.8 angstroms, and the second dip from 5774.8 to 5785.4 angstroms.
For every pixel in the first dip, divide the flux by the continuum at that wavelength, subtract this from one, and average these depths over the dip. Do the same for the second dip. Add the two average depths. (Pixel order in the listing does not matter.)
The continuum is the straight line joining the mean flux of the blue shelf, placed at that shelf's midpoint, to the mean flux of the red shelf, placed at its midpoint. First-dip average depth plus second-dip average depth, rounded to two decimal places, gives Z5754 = 0.17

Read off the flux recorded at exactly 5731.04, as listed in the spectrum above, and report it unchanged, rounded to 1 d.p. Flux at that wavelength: 15.6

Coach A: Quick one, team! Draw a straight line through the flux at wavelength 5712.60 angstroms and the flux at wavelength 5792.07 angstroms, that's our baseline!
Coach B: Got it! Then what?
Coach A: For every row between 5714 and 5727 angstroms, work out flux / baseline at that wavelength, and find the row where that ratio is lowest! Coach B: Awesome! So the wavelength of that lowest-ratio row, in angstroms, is 5723.13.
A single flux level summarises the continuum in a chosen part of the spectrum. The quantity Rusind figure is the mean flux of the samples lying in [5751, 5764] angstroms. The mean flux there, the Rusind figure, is 18.8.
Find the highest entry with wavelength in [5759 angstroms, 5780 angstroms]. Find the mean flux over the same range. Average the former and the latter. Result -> 19.1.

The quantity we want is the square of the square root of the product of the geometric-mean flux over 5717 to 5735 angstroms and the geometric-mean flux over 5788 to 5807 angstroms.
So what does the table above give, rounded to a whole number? 343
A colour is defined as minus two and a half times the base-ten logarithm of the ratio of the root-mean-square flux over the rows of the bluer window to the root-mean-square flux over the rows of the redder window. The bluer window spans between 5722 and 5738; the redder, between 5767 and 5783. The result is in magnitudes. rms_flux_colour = -0.15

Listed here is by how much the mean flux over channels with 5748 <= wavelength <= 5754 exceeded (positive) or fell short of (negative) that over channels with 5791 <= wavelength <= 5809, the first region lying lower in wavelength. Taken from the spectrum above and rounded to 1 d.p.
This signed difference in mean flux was -1.6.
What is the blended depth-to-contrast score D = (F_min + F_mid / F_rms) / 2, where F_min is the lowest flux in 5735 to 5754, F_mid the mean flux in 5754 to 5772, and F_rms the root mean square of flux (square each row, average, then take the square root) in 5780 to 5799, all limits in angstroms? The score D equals 8.55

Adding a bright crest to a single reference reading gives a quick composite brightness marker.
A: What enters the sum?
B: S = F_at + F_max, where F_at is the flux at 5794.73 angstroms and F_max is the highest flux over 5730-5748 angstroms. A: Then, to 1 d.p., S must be 39.7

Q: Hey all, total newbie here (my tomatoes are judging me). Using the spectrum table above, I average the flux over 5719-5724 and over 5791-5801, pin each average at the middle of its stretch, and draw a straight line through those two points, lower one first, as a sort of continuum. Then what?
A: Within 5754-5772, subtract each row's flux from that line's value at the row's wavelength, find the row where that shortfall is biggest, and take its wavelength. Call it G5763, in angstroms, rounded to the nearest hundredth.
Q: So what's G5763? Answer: 5765.45 angstroms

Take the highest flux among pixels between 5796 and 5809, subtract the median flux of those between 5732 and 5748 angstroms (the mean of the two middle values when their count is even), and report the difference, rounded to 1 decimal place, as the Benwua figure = 4.0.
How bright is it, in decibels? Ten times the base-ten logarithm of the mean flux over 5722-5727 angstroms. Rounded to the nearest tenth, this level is 12.4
